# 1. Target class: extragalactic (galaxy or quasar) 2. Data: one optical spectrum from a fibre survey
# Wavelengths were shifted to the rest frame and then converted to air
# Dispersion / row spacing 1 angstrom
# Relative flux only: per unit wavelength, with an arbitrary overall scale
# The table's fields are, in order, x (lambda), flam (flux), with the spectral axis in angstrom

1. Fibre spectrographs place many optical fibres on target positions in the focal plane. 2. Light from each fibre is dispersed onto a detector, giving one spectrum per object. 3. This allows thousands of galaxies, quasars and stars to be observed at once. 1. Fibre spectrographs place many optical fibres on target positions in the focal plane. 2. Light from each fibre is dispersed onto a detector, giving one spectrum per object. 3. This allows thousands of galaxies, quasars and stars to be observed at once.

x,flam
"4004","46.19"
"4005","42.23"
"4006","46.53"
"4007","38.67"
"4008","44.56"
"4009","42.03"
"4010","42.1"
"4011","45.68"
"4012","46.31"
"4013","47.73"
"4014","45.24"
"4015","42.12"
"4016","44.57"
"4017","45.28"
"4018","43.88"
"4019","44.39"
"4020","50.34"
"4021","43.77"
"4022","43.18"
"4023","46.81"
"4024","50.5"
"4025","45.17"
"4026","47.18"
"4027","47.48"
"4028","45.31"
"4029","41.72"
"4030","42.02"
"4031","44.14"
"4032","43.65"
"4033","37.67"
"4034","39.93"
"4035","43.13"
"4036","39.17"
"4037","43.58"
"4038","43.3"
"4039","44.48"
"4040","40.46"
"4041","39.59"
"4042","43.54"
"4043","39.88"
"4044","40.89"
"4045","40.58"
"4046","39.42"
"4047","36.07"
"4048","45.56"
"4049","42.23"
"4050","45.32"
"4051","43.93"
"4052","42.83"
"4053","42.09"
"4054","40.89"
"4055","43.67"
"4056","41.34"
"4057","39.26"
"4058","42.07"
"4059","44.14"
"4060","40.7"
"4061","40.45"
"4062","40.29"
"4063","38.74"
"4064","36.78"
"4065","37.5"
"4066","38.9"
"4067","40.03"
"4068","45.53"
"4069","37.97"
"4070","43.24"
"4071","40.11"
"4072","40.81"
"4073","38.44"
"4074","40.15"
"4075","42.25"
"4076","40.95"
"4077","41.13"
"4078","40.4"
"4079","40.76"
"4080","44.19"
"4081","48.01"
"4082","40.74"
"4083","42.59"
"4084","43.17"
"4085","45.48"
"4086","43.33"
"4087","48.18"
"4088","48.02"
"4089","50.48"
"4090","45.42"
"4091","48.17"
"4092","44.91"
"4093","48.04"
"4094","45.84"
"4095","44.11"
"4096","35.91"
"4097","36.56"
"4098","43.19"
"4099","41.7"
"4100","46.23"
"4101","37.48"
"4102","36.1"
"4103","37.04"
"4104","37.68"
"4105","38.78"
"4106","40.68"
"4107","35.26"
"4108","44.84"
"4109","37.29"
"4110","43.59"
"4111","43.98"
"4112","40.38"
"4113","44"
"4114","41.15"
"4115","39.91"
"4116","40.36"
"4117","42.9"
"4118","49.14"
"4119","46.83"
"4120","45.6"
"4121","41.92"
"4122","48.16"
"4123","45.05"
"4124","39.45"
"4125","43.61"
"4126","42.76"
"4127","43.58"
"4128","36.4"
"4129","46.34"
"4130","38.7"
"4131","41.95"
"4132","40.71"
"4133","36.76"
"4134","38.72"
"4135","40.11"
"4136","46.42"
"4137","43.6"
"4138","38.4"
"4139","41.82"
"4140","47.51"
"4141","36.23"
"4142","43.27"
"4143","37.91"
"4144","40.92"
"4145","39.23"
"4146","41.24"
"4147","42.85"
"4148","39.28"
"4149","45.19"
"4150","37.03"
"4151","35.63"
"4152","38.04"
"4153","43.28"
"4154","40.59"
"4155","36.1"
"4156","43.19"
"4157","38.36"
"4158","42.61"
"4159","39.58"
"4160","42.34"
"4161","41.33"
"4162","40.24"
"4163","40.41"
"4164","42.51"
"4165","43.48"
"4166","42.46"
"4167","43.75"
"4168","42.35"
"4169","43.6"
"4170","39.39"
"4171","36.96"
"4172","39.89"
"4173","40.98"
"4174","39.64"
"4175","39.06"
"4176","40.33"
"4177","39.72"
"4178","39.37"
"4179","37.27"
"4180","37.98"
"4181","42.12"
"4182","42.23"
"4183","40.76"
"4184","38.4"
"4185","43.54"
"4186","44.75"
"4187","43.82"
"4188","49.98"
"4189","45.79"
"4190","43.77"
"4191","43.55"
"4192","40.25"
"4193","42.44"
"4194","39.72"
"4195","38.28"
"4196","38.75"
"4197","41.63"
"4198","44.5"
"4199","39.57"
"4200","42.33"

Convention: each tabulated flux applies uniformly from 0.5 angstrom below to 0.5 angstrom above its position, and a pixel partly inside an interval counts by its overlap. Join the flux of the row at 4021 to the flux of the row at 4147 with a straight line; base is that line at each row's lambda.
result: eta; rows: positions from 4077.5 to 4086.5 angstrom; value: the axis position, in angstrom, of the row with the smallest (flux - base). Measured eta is 4078 angstrom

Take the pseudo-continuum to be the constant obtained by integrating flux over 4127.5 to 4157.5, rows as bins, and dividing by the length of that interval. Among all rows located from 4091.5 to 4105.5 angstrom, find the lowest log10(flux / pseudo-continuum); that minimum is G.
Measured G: -0.053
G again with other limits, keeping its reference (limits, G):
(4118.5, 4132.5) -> -0.047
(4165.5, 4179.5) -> -0.040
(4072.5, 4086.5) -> -0.023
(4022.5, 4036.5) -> -0.032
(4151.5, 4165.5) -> -0.050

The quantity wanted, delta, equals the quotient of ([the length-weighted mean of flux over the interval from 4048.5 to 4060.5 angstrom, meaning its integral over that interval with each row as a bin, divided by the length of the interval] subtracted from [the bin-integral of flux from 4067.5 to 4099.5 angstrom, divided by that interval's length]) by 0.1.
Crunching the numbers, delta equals 7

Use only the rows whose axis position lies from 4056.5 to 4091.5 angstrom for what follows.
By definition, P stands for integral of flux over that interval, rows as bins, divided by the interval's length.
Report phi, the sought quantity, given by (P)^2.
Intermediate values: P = 42.2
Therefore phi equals 1784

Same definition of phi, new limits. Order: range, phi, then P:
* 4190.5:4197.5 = 1653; 40.7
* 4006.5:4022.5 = 1968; 44.4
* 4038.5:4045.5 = 1709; 41.3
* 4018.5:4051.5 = 1863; 43.2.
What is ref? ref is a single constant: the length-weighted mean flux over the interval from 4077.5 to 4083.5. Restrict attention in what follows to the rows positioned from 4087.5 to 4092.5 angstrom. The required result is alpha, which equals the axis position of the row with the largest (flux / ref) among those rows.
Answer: 4089 angstrom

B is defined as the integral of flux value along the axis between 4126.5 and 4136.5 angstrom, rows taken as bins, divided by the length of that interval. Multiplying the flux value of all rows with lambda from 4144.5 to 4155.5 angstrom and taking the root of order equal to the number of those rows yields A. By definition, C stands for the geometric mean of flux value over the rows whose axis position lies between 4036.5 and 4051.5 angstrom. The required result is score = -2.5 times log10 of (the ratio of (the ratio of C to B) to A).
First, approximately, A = 39.8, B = 41.0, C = 41.8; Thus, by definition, 3.98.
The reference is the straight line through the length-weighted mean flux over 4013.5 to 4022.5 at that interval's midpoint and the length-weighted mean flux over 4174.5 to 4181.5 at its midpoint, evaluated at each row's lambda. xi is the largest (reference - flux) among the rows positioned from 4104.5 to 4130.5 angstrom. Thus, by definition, 7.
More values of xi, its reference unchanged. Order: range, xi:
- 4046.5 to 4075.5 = 8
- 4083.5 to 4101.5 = 6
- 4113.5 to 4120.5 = 2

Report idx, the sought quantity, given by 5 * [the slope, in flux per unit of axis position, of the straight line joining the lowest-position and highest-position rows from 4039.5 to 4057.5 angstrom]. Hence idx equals -0.4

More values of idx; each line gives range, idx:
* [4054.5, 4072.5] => -0.8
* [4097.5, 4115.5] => -1.0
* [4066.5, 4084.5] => 0.9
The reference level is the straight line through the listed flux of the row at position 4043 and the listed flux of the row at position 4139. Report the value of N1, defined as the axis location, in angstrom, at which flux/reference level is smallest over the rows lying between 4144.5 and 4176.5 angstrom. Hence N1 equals 4151 angstrom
